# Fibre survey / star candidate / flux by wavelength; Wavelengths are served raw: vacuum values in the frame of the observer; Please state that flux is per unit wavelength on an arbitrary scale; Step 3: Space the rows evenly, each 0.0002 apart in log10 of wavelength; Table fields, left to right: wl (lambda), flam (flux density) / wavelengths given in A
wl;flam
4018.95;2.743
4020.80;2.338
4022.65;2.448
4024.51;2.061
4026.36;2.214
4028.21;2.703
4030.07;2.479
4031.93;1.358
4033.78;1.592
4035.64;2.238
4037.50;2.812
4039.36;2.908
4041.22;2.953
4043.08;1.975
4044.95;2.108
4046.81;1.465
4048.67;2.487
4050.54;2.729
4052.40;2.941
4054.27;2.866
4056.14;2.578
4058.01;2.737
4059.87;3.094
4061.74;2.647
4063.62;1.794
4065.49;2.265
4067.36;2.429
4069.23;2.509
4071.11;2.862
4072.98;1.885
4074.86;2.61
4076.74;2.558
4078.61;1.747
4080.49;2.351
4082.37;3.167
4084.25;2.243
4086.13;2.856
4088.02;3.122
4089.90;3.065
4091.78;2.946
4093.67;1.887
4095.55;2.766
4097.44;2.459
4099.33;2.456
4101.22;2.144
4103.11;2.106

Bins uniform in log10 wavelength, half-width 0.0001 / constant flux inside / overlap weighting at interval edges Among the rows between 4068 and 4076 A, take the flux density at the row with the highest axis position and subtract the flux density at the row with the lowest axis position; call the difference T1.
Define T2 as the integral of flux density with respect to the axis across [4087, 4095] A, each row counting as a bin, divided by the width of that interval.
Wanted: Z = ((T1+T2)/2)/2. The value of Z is 0.71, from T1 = 0.10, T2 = 2.76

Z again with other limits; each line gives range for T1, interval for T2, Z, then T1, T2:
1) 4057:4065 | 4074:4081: 0.34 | -0.94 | 2.31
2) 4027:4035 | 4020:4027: 0.29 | -1.11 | 2.27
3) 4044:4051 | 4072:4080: 0.71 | 0.62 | 2.21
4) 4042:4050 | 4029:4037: 0.62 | 0.51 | 1.98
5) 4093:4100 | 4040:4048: 0.68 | 0.57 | 2.17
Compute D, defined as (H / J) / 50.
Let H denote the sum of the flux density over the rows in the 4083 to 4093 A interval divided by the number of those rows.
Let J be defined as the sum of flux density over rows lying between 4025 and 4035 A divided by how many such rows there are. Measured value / 0.0275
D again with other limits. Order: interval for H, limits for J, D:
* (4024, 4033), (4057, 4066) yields 0.0173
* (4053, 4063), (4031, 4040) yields 0.0255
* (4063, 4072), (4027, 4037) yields 0.0229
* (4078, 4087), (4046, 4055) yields 0.0198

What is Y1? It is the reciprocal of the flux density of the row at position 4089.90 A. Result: 0.33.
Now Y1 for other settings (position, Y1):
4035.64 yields 0.45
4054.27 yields 0.35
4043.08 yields 0.51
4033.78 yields 0.63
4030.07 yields 0.40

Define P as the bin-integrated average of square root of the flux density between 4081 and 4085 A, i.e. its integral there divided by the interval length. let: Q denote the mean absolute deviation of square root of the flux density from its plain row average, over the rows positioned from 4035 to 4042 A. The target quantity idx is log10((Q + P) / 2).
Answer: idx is -0.068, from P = 1.63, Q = 0.077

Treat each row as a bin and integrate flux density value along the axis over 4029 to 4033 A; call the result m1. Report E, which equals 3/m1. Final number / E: 0.39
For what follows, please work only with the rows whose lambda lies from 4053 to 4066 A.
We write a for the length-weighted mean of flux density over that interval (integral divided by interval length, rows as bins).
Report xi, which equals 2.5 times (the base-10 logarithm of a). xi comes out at 1.03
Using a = 2.59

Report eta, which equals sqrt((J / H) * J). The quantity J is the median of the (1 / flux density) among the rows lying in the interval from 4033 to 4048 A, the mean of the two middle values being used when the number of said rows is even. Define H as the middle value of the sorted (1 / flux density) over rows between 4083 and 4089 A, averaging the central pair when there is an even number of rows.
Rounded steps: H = 0.350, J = 0.46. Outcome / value 0.78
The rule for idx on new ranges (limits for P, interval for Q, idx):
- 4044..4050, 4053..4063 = -0.133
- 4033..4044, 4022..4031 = -0.094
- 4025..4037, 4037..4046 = -0.103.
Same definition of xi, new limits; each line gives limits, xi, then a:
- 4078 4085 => 0.96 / 2.41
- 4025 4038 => 0.84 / 2.18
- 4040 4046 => 0.93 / 2.35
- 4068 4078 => 0.98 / 2.46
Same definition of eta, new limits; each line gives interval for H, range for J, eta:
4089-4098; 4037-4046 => 0.59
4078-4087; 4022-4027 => 0.69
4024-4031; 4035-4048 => 0.68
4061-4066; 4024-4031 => 0.64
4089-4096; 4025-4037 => 0.76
